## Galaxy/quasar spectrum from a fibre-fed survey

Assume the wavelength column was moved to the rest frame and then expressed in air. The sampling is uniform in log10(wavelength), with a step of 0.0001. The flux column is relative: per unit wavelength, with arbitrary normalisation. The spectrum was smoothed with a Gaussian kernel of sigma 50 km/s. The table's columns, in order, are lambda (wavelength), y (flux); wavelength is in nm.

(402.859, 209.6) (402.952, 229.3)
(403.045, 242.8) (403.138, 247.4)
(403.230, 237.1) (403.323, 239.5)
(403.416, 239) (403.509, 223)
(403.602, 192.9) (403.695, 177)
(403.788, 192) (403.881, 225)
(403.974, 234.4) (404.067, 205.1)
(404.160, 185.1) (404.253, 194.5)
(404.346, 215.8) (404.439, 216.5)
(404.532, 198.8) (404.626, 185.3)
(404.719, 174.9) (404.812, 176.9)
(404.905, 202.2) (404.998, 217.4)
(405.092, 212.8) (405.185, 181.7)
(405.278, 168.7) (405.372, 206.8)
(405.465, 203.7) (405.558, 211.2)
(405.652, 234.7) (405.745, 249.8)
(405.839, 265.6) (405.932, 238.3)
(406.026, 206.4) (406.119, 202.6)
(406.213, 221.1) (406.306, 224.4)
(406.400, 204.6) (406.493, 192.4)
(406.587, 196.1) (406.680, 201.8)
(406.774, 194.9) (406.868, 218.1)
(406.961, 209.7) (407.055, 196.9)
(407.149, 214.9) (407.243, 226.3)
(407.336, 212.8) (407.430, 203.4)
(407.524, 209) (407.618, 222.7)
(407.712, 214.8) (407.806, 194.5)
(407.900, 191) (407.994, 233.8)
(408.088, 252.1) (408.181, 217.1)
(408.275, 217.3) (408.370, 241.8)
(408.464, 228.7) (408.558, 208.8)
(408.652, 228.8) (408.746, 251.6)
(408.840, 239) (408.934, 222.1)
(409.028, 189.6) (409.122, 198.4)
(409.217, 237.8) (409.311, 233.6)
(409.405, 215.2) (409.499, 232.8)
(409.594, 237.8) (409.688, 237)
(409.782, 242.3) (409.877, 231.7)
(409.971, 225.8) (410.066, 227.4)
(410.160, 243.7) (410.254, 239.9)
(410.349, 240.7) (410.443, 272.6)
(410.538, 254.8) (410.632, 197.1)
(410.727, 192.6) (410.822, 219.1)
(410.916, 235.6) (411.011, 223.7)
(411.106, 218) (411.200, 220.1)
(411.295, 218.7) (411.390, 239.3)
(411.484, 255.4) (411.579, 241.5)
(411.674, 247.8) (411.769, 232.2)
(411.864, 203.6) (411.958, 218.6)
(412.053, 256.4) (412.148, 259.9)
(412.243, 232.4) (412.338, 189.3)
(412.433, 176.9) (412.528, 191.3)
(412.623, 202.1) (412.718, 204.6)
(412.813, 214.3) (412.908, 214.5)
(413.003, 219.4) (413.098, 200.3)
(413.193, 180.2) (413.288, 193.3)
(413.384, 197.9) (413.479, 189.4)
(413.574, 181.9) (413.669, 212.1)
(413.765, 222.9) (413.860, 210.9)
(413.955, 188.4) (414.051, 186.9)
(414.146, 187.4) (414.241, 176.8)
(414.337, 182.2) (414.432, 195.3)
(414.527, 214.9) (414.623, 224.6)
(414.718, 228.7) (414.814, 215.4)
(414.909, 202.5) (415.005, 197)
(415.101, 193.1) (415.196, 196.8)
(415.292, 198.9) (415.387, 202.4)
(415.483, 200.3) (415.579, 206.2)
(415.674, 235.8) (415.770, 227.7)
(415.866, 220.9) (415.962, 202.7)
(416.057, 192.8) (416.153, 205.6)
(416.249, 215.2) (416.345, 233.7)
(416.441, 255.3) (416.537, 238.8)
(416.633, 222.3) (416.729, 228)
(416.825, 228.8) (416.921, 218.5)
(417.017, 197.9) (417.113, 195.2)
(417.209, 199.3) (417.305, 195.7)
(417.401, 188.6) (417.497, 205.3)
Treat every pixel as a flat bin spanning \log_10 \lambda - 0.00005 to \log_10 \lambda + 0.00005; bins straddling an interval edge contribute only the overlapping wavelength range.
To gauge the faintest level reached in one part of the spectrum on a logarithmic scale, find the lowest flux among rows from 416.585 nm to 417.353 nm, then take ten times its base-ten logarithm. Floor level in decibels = 22.9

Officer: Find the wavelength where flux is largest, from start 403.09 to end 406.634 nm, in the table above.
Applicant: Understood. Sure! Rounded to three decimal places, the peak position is 405.839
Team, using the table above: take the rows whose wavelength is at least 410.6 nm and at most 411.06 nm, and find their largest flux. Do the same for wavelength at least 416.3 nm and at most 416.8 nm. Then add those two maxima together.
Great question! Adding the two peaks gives 491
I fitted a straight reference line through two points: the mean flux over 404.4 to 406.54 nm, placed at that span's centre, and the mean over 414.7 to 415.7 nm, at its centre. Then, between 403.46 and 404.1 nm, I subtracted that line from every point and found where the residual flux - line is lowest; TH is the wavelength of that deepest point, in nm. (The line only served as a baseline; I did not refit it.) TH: 403.695 nm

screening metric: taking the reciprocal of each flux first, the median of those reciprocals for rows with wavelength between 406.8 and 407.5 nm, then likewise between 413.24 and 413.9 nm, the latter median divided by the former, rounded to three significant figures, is 1.08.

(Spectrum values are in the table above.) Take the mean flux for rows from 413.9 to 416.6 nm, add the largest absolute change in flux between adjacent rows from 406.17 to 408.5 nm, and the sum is 251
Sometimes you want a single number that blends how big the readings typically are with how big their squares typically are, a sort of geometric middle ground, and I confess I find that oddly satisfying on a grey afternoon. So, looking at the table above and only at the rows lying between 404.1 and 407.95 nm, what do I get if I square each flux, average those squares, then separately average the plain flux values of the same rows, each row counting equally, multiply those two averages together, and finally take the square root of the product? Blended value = 2997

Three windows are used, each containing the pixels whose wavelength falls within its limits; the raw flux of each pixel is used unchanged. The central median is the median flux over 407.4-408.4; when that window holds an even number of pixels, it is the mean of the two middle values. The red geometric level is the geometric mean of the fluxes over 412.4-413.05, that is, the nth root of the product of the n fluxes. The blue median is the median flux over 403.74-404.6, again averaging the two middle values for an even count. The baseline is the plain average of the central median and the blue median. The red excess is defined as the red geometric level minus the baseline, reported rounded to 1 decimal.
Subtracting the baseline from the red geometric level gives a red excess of -8.3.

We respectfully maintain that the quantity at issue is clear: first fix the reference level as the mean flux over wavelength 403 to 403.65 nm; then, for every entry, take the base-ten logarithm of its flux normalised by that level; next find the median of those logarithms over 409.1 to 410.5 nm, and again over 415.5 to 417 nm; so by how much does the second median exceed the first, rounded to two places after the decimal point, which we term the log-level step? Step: -0.03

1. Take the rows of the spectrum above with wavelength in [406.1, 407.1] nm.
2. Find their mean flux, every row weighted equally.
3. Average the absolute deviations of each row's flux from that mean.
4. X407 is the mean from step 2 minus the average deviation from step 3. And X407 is 197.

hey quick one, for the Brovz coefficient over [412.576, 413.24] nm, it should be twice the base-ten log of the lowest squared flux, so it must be 9.02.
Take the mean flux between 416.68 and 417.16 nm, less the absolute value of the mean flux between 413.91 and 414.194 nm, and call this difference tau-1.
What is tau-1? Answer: 26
